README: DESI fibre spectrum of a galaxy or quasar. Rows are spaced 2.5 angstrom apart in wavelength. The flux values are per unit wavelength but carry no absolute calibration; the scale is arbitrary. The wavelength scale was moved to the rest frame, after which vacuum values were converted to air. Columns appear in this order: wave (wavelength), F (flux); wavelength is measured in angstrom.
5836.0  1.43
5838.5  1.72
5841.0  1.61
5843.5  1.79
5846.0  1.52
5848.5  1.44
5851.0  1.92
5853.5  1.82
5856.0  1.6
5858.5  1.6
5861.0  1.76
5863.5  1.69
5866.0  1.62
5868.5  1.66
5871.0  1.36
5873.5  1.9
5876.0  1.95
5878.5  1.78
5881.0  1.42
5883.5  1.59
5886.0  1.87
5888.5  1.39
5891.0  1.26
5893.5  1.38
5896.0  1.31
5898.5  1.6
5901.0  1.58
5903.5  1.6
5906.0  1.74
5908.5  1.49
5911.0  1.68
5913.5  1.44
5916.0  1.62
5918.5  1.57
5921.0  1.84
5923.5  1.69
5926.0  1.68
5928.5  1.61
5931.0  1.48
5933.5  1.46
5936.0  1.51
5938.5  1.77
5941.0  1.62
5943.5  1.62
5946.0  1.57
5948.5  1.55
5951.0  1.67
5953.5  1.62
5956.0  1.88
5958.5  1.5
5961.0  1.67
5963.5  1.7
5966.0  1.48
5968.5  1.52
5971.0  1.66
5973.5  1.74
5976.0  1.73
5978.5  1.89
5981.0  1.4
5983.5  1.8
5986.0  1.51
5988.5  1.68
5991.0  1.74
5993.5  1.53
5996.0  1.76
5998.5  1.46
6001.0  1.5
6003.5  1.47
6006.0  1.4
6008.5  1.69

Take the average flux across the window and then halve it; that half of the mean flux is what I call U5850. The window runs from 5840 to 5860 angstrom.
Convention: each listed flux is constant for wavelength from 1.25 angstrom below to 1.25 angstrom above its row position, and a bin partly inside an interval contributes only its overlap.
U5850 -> 0.83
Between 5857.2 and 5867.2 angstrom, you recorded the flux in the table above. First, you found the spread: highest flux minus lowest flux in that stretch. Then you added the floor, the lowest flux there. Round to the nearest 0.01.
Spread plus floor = 1.76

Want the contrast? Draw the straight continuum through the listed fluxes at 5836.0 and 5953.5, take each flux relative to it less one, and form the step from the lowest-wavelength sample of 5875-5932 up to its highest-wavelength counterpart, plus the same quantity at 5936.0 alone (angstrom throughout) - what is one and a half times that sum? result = -0.63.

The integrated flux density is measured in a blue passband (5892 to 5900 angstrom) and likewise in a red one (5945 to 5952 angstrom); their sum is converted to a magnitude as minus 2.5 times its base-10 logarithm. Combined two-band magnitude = -3.39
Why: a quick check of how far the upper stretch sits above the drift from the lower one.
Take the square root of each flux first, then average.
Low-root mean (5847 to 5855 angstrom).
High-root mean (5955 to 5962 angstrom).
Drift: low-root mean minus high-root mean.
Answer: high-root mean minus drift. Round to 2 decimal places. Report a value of 1.28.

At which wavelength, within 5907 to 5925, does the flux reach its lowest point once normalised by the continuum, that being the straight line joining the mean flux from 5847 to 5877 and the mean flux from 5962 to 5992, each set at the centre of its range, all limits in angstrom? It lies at 5913.5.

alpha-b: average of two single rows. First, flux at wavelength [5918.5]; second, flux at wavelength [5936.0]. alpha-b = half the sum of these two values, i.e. 1.54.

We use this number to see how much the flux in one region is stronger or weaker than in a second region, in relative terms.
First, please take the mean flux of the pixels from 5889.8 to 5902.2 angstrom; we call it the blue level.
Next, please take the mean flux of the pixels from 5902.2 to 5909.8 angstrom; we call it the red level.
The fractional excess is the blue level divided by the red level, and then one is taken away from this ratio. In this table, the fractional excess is -0.114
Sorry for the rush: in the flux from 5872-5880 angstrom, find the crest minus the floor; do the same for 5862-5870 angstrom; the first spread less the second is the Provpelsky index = 0.10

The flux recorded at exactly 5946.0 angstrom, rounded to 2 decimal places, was 1.57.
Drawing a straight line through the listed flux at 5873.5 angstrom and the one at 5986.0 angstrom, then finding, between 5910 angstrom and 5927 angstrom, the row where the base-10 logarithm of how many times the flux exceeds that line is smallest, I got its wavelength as 5913.5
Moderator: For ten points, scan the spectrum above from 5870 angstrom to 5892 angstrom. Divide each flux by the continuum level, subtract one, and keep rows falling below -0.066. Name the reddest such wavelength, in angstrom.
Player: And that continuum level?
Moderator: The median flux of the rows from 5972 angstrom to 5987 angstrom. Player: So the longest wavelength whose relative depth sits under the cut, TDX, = 5891.0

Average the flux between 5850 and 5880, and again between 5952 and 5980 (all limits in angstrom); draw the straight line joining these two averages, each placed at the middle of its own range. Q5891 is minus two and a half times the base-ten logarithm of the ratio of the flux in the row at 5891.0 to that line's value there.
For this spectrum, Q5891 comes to 0.33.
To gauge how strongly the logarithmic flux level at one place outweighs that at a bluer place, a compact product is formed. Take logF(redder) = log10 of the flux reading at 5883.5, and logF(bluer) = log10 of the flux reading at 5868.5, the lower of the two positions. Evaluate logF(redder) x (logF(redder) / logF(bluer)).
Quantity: 0.18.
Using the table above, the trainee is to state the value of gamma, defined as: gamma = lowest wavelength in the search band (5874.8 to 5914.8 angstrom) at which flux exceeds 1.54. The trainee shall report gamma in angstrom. 5876.0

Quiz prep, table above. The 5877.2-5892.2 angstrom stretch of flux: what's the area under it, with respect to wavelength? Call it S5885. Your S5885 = 23.3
